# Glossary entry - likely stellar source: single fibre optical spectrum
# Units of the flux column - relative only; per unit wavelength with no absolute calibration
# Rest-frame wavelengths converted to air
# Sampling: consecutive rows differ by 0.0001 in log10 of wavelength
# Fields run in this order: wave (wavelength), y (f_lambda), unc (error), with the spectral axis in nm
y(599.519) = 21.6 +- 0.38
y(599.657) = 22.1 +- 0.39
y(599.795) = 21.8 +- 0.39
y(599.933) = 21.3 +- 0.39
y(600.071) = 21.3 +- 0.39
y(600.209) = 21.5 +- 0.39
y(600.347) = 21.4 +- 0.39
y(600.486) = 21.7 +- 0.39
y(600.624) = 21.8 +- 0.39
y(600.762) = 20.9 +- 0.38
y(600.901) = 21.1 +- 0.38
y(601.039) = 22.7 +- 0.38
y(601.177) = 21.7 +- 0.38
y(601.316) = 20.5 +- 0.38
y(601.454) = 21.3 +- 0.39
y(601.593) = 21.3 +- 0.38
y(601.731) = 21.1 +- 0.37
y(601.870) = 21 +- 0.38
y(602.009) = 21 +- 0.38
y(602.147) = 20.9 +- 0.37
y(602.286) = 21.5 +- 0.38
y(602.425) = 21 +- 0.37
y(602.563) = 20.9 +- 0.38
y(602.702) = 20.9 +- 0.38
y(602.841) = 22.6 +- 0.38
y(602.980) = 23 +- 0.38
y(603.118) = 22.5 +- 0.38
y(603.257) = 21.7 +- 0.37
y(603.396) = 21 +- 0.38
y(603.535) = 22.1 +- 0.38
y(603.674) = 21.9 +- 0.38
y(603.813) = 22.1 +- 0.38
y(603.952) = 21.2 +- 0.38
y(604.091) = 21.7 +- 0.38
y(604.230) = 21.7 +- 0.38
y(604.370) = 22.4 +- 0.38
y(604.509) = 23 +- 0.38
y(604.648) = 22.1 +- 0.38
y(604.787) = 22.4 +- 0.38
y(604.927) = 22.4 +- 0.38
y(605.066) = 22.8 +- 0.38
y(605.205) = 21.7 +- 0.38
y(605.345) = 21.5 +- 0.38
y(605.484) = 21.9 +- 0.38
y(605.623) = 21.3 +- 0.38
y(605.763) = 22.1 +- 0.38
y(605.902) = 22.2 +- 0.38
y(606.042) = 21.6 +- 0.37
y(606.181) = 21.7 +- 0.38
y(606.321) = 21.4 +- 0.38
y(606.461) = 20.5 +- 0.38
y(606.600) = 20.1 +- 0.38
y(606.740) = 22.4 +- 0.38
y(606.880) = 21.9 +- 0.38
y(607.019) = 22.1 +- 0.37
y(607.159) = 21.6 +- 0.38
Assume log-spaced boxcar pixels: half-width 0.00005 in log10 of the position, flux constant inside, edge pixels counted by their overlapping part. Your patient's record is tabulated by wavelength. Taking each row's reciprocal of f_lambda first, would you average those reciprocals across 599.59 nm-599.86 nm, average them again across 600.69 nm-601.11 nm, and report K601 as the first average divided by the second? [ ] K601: 0.981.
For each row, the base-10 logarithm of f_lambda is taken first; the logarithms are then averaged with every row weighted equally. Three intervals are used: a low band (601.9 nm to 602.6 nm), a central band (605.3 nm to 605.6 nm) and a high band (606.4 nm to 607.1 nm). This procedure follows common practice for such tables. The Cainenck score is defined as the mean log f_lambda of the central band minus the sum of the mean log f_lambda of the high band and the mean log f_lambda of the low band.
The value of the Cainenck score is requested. -1.32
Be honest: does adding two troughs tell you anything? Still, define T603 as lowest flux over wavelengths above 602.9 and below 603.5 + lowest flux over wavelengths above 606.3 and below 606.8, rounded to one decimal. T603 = 41.1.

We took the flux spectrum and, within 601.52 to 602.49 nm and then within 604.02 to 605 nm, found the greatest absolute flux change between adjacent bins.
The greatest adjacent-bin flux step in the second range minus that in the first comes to 0.30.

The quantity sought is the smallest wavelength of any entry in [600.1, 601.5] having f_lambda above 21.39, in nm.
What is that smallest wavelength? 600.209 nm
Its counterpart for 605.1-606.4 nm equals 605.205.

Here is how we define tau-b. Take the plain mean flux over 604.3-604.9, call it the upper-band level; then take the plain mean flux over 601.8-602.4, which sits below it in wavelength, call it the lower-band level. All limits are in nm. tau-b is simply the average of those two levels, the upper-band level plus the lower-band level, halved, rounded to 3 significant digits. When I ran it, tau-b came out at 21.8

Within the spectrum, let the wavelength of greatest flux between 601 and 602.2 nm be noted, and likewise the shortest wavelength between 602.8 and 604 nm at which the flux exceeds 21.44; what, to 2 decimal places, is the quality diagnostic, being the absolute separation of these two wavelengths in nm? 1.80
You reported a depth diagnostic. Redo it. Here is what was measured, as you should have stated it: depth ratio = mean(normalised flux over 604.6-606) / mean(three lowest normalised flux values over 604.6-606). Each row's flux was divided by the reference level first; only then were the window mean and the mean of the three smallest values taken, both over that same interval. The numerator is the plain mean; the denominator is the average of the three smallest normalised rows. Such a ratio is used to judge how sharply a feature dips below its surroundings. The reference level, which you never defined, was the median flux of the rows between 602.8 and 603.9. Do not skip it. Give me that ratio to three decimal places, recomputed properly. 1.025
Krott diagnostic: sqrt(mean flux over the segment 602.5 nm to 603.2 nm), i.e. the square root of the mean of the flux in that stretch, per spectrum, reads 4.69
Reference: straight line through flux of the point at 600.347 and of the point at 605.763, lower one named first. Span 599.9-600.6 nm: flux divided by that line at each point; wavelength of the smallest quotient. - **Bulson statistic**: 600.071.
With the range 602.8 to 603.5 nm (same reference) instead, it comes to 603.396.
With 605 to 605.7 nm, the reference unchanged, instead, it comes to 605.623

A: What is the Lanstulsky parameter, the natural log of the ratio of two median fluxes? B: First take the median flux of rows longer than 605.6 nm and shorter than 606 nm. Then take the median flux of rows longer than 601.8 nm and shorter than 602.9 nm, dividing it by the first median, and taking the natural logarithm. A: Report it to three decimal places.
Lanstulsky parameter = -0.051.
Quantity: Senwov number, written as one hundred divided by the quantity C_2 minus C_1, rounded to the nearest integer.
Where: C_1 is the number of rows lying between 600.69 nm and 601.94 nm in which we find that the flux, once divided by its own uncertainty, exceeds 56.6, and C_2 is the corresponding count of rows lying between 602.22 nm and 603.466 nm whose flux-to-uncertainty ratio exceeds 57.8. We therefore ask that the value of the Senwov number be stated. 100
